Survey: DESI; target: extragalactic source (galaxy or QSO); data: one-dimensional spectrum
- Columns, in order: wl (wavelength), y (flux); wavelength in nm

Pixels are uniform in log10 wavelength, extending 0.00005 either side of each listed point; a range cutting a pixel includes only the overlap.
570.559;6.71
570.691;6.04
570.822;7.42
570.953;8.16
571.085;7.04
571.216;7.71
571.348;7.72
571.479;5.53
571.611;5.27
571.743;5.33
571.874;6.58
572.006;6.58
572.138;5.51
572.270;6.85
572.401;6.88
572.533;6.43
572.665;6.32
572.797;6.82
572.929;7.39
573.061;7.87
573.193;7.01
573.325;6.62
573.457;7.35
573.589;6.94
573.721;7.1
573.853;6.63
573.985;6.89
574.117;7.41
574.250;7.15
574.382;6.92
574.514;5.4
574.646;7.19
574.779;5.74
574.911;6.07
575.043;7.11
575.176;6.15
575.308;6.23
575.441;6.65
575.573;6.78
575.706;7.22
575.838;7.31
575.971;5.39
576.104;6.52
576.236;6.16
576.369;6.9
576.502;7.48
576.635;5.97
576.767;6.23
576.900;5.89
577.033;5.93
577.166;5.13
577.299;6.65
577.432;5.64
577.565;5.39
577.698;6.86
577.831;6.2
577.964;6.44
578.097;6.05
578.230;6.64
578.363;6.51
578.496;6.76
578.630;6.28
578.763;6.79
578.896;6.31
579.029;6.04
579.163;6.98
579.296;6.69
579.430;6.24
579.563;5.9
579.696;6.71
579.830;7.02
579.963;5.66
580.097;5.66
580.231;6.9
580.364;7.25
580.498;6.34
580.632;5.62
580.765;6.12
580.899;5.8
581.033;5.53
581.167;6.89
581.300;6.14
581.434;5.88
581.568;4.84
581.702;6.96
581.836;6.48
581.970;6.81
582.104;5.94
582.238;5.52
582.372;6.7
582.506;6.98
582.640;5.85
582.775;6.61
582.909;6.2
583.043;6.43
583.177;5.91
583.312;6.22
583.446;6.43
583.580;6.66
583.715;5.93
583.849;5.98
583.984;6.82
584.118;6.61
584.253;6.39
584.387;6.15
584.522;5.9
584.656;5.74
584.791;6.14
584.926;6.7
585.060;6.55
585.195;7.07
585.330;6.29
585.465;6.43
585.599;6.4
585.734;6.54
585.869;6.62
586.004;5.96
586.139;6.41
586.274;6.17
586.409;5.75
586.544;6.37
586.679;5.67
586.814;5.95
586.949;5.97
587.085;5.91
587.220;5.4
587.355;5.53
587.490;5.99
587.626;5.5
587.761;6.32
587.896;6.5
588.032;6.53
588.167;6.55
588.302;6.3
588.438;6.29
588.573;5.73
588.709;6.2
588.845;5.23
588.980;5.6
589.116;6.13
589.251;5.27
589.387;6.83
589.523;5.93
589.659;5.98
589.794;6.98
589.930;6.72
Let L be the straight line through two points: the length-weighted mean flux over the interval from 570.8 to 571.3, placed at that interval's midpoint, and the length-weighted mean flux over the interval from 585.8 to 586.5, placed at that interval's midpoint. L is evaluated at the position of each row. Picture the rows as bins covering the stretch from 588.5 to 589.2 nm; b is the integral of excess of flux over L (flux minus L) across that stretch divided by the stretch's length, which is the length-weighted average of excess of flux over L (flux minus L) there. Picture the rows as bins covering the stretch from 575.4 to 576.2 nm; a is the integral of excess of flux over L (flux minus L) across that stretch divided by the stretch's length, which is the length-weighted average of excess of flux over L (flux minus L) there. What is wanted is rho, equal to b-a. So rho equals 0.4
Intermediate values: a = -0.53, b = -0.16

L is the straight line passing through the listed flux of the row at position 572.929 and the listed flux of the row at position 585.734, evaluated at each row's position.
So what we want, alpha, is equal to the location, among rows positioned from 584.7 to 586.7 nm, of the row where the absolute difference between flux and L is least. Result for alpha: 585.734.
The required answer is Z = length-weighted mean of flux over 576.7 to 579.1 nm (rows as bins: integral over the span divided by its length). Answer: 6.21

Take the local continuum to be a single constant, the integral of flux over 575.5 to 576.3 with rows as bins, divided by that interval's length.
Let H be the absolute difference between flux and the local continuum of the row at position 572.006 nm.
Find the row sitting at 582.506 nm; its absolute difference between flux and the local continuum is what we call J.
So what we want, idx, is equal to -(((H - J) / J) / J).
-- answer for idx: 2.4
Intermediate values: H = 0.01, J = 0.41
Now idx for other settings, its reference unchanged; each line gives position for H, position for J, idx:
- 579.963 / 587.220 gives 0.2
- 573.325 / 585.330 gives 2.9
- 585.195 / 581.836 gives -51.1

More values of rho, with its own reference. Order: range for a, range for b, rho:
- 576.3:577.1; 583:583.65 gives 0.5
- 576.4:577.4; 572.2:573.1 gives 0.3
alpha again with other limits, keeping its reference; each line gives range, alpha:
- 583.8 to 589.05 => 585.734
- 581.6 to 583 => 581.970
